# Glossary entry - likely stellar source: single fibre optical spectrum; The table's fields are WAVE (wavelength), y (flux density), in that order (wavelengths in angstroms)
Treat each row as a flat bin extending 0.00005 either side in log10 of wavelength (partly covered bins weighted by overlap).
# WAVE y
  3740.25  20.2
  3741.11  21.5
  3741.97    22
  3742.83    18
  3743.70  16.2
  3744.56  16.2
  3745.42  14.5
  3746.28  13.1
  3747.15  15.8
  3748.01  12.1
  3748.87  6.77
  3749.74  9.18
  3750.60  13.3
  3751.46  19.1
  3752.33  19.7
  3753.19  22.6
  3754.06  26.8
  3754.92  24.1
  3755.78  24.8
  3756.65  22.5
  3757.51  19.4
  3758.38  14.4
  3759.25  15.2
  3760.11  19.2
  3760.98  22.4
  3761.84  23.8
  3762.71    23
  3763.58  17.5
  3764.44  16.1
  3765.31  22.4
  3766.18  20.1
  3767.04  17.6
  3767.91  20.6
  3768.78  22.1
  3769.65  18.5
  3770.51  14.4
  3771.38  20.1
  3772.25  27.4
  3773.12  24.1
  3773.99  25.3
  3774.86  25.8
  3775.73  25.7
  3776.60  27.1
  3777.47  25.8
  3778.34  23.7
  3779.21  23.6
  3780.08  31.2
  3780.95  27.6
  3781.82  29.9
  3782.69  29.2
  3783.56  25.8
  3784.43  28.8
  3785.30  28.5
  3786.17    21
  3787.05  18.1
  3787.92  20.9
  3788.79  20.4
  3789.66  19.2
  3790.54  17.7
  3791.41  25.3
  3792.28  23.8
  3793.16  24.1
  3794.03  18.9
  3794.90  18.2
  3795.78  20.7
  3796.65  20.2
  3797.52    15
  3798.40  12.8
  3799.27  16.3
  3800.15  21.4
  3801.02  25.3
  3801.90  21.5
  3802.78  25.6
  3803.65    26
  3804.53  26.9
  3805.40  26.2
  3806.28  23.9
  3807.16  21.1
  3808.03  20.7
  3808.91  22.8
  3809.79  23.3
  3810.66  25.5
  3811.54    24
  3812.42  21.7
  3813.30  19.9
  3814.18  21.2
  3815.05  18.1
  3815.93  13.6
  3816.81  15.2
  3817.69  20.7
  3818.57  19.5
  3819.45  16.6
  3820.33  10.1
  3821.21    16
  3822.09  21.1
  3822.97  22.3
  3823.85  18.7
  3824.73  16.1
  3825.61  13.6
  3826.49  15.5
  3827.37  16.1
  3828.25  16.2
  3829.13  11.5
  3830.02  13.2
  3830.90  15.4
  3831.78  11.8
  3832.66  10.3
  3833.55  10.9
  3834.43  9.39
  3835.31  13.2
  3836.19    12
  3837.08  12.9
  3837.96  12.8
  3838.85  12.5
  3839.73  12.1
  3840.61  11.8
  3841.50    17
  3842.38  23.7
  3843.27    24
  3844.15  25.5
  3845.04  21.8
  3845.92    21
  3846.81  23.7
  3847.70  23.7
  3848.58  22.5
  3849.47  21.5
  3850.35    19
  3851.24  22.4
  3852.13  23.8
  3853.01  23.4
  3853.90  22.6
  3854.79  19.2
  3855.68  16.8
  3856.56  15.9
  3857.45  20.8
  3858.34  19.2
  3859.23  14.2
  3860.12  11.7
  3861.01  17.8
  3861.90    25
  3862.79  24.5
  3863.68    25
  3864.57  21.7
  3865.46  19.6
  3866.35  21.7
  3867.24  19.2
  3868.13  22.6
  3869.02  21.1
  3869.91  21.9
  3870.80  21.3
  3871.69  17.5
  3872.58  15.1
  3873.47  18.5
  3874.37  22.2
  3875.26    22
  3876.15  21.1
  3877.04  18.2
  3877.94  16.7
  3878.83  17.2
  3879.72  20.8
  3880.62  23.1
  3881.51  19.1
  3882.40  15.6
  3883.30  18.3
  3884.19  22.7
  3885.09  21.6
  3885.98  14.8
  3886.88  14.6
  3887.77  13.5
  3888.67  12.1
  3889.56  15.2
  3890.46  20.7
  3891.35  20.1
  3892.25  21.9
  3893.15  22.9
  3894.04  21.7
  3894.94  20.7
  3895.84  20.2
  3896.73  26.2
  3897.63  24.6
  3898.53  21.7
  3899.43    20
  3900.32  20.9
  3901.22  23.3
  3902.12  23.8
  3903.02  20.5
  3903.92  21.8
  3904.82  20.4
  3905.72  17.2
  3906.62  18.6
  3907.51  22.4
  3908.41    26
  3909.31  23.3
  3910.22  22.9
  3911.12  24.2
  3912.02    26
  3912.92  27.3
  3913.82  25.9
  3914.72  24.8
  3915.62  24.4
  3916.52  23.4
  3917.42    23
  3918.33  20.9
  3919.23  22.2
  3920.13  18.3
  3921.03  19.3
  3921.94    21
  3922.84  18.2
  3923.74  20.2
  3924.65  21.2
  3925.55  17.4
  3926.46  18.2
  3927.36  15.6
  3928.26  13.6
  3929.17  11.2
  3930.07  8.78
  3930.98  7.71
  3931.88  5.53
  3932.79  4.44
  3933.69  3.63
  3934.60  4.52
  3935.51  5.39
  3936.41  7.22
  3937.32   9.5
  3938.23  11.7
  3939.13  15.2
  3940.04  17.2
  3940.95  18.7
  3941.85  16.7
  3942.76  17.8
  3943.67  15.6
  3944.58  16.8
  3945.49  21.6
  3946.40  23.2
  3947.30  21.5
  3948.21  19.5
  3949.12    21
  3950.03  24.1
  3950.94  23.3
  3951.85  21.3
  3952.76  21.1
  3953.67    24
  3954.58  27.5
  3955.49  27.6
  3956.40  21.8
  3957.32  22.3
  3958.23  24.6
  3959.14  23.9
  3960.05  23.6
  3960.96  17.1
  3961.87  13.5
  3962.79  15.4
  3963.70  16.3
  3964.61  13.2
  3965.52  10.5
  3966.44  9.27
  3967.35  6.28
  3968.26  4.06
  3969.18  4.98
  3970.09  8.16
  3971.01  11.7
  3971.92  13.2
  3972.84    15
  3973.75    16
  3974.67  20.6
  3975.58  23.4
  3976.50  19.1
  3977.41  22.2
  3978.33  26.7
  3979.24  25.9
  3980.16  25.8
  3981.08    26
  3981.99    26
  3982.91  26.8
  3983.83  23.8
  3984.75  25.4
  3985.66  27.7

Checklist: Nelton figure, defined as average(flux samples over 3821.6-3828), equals 17.6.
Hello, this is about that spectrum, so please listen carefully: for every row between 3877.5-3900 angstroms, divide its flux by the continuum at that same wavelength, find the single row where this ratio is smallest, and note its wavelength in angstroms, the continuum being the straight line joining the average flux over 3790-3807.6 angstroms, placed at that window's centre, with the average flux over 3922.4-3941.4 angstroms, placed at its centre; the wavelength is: 3888.67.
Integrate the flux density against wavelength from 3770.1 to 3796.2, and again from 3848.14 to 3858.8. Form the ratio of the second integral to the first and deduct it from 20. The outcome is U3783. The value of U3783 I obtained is 19.6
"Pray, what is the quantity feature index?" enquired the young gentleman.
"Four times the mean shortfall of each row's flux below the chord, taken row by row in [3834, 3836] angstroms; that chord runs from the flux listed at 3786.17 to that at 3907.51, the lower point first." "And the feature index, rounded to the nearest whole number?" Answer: 41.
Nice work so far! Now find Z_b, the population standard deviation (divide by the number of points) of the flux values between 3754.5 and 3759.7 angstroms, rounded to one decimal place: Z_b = 4.1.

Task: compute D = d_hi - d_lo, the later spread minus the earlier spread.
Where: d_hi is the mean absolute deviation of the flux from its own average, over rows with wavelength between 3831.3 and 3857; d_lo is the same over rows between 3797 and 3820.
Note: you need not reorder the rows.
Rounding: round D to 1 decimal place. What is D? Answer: 1.6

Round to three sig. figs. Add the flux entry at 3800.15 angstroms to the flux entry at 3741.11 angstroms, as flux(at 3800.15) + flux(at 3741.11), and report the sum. 42.9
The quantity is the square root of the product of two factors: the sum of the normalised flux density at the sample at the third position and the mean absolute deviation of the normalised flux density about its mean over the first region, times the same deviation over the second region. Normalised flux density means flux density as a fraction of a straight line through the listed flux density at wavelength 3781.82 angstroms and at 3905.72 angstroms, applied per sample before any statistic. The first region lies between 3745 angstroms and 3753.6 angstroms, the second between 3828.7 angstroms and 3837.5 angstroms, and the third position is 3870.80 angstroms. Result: 0.25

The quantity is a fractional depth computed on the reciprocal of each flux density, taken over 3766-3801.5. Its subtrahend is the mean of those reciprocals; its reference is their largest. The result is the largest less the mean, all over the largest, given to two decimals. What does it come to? 0.41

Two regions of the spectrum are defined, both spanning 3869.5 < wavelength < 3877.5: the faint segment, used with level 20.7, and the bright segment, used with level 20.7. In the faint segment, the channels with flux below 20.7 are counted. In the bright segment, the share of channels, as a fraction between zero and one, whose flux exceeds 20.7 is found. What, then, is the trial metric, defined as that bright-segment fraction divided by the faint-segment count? 0.14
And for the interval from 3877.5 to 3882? 0.13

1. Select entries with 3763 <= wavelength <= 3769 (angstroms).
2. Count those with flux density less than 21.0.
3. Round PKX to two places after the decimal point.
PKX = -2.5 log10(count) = -1.75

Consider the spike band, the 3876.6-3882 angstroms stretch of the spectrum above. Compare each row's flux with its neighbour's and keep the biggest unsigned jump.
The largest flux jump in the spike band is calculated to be 4.0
